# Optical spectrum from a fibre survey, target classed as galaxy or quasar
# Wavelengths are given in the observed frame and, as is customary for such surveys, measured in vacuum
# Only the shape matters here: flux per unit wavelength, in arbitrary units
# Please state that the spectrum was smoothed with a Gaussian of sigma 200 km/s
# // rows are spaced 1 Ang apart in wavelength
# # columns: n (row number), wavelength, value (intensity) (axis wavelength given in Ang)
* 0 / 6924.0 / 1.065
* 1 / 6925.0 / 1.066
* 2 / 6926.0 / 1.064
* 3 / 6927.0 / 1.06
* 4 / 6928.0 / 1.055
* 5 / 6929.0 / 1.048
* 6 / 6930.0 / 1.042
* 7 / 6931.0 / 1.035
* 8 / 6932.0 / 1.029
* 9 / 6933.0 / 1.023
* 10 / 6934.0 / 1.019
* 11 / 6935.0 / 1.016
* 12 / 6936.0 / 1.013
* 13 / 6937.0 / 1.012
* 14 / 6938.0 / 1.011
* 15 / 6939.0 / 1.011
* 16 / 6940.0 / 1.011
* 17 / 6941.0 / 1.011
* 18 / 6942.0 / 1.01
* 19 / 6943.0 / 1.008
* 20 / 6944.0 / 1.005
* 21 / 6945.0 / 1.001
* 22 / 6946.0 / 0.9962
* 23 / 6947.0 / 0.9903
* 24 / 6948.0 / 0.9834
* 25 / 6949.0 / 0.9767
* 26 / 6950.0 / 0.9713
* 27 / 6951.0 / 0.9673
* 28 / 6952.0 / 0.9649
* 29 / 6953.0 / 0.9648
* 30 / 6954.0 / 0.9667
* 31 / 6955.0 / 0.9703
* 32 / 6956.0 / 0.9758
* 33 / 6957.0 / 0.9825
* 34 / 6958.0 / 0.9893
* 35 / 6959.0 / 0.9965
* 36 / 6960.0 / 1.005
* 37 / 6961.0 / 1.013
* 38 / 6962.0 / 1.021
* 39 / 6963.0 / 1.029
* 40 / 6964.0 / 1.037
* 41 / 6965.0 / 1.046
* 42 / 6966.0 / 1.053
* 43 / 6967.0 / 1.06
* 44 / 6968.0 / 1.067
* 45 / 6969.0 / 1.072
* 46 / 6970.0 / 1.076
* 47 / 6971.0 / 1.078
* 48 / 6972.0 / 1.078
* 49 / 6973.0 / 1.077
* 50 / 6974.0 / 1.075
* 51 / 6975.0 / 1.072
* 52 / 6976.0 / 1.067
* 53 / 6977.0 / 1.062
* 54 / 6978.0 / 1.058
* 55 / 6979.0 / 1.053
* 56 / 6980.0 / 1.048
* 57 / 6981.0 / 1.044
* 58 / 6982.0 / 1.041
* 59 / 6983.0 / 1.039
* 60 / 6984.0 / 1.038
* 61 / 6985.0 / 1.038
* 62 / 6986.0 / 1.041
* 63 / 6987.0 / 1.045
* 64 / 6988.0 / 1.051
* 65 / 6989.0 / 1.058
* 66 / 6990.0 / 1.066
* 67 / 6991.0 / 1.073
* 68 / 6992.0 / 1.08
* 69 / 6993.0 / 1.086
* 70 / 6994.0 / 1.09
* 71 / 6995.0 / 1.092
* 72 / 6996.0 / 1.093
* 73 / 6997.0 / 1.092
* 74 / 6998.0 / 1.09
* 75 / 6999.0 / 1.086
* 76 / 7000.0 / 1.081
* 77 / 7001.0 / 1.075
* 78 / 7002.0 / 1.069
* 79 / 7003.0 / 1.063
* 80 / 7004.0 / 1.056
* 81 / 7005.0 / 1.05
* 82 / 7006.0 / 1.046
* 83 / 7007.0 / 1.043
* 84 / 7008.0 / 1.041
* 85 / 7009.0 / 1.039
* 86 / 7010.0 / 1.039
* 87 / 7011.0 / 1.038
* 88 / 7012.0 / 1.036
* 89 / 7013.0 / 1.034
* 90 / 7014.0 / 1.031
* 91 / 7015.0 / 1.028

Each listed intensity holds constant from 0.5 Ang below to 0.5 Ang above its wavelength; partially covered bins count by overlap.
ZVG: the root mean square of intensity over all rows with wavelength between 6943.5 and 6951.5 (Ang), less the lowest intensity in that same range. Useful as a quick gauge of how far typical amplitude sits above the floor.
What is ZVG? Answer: 0.019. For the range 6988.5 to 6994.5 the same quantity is 0.018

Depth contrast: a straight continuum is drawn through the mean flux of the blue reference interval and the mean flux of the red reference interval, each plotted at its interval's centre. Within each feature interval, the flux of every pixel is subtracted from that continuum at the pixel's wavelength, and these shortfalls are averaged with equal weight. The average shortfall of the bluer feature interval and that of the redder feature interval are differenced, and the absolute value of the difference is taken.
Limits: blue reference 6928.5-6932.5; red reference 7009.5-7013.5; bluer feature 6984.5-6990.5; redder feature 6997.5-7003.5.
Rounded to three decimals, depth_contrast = 0.028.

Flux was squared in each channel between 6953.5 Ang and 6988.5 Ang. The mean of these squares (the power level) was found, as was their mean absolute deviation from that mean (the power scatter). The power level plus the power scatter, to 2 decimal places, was 1.13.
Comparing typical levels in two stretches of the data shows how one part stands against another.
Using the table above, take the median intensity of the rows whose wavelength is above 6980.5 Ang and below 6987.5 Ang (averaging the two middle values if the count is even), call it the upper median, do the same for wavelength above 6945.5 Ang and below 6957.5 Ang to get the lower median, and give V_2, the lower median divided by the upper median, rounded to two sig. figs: 0.94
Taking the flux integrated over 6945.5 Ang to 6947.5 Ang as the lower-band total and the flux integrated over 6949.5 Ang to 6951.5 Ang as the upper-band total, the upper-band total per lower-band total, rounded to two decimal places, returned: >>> 0.98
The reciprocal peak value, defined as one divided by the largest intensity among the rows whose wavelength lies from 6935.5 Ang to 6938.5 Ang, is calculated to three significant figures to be 0.987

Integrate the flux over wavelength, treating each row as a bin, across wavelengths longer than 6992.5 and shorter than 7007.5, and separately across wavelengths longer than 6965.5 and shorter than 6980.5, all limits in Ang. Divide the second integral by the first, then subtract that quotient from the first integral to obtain 15.12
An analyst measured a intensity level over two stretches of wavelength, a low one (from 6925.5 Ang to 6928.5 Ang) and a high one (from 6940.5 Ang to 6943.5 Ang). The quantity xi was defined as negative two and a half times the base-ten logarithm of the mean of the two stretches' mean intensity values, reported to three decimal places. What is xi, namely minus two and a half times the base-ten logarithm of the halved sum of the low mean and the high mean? -0.037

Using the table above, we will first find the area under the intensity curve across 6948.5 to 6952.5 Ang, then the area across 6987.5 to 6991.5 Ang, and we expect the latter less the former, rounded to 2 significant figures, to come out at 0.37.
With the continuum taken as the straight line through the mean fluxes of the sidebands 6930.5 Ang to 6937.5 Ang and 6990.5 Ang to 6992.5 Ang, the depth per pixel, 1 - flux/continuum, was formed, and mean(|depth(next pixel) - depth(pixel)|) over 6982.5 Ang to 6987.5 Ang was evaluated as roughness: 0.0019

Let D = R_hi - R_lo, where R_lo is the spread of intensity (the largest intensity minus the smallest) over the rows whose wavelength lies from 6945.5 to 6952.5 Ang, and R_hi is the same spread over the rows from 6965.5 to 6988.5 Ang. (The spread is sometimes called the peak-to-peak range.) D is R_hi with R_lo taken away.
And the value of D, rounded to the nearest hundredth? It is 0.01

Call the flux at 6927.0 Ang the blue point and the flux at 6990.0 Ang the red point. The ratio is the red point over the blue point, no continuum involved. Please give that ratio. 1.01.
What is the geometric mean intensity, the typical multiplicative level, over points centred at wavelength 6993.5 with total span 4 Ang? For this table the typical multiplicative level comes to 1.09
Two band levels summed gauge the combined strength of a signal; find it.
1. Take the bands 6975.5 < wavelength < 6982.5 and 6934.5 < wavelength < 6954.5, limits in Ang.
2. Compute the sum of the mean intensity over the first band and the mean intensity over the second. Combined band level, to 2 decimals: 2.05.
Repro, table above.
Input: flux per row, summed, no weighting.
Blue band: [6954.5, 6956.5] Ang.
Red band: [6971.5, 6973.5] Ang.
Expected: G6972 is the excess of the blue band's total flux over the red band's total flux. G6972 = -0.2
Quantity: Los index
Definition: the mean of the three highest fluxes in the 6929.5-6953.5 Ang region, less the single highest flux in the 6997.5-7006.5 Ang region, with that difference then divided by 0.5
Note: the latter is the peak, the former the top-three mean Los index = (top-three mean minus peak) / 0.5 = -0.11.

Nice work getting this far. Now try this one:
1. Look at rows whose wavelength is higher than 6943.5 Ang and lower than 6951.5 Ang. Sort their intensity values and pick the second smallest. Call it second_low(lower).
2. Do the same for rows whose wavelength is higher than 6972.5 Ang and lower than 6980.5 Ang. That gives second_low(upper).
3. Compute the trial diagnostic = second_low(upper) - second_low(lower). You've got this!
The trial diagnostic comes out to 0.082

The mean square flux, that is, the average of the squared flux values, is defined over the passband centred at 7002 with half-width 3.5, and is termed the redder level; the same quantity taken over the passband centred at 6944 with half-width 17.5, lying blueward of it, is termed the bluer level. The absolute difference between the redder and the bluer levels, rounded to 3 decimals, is 0.134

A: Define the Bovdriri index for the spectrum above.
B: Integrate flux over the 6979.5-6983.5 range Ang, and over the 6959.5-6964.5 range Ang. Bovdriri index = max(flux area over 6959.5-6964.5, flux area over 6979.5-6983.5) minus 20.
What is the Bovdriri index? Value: -14.9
